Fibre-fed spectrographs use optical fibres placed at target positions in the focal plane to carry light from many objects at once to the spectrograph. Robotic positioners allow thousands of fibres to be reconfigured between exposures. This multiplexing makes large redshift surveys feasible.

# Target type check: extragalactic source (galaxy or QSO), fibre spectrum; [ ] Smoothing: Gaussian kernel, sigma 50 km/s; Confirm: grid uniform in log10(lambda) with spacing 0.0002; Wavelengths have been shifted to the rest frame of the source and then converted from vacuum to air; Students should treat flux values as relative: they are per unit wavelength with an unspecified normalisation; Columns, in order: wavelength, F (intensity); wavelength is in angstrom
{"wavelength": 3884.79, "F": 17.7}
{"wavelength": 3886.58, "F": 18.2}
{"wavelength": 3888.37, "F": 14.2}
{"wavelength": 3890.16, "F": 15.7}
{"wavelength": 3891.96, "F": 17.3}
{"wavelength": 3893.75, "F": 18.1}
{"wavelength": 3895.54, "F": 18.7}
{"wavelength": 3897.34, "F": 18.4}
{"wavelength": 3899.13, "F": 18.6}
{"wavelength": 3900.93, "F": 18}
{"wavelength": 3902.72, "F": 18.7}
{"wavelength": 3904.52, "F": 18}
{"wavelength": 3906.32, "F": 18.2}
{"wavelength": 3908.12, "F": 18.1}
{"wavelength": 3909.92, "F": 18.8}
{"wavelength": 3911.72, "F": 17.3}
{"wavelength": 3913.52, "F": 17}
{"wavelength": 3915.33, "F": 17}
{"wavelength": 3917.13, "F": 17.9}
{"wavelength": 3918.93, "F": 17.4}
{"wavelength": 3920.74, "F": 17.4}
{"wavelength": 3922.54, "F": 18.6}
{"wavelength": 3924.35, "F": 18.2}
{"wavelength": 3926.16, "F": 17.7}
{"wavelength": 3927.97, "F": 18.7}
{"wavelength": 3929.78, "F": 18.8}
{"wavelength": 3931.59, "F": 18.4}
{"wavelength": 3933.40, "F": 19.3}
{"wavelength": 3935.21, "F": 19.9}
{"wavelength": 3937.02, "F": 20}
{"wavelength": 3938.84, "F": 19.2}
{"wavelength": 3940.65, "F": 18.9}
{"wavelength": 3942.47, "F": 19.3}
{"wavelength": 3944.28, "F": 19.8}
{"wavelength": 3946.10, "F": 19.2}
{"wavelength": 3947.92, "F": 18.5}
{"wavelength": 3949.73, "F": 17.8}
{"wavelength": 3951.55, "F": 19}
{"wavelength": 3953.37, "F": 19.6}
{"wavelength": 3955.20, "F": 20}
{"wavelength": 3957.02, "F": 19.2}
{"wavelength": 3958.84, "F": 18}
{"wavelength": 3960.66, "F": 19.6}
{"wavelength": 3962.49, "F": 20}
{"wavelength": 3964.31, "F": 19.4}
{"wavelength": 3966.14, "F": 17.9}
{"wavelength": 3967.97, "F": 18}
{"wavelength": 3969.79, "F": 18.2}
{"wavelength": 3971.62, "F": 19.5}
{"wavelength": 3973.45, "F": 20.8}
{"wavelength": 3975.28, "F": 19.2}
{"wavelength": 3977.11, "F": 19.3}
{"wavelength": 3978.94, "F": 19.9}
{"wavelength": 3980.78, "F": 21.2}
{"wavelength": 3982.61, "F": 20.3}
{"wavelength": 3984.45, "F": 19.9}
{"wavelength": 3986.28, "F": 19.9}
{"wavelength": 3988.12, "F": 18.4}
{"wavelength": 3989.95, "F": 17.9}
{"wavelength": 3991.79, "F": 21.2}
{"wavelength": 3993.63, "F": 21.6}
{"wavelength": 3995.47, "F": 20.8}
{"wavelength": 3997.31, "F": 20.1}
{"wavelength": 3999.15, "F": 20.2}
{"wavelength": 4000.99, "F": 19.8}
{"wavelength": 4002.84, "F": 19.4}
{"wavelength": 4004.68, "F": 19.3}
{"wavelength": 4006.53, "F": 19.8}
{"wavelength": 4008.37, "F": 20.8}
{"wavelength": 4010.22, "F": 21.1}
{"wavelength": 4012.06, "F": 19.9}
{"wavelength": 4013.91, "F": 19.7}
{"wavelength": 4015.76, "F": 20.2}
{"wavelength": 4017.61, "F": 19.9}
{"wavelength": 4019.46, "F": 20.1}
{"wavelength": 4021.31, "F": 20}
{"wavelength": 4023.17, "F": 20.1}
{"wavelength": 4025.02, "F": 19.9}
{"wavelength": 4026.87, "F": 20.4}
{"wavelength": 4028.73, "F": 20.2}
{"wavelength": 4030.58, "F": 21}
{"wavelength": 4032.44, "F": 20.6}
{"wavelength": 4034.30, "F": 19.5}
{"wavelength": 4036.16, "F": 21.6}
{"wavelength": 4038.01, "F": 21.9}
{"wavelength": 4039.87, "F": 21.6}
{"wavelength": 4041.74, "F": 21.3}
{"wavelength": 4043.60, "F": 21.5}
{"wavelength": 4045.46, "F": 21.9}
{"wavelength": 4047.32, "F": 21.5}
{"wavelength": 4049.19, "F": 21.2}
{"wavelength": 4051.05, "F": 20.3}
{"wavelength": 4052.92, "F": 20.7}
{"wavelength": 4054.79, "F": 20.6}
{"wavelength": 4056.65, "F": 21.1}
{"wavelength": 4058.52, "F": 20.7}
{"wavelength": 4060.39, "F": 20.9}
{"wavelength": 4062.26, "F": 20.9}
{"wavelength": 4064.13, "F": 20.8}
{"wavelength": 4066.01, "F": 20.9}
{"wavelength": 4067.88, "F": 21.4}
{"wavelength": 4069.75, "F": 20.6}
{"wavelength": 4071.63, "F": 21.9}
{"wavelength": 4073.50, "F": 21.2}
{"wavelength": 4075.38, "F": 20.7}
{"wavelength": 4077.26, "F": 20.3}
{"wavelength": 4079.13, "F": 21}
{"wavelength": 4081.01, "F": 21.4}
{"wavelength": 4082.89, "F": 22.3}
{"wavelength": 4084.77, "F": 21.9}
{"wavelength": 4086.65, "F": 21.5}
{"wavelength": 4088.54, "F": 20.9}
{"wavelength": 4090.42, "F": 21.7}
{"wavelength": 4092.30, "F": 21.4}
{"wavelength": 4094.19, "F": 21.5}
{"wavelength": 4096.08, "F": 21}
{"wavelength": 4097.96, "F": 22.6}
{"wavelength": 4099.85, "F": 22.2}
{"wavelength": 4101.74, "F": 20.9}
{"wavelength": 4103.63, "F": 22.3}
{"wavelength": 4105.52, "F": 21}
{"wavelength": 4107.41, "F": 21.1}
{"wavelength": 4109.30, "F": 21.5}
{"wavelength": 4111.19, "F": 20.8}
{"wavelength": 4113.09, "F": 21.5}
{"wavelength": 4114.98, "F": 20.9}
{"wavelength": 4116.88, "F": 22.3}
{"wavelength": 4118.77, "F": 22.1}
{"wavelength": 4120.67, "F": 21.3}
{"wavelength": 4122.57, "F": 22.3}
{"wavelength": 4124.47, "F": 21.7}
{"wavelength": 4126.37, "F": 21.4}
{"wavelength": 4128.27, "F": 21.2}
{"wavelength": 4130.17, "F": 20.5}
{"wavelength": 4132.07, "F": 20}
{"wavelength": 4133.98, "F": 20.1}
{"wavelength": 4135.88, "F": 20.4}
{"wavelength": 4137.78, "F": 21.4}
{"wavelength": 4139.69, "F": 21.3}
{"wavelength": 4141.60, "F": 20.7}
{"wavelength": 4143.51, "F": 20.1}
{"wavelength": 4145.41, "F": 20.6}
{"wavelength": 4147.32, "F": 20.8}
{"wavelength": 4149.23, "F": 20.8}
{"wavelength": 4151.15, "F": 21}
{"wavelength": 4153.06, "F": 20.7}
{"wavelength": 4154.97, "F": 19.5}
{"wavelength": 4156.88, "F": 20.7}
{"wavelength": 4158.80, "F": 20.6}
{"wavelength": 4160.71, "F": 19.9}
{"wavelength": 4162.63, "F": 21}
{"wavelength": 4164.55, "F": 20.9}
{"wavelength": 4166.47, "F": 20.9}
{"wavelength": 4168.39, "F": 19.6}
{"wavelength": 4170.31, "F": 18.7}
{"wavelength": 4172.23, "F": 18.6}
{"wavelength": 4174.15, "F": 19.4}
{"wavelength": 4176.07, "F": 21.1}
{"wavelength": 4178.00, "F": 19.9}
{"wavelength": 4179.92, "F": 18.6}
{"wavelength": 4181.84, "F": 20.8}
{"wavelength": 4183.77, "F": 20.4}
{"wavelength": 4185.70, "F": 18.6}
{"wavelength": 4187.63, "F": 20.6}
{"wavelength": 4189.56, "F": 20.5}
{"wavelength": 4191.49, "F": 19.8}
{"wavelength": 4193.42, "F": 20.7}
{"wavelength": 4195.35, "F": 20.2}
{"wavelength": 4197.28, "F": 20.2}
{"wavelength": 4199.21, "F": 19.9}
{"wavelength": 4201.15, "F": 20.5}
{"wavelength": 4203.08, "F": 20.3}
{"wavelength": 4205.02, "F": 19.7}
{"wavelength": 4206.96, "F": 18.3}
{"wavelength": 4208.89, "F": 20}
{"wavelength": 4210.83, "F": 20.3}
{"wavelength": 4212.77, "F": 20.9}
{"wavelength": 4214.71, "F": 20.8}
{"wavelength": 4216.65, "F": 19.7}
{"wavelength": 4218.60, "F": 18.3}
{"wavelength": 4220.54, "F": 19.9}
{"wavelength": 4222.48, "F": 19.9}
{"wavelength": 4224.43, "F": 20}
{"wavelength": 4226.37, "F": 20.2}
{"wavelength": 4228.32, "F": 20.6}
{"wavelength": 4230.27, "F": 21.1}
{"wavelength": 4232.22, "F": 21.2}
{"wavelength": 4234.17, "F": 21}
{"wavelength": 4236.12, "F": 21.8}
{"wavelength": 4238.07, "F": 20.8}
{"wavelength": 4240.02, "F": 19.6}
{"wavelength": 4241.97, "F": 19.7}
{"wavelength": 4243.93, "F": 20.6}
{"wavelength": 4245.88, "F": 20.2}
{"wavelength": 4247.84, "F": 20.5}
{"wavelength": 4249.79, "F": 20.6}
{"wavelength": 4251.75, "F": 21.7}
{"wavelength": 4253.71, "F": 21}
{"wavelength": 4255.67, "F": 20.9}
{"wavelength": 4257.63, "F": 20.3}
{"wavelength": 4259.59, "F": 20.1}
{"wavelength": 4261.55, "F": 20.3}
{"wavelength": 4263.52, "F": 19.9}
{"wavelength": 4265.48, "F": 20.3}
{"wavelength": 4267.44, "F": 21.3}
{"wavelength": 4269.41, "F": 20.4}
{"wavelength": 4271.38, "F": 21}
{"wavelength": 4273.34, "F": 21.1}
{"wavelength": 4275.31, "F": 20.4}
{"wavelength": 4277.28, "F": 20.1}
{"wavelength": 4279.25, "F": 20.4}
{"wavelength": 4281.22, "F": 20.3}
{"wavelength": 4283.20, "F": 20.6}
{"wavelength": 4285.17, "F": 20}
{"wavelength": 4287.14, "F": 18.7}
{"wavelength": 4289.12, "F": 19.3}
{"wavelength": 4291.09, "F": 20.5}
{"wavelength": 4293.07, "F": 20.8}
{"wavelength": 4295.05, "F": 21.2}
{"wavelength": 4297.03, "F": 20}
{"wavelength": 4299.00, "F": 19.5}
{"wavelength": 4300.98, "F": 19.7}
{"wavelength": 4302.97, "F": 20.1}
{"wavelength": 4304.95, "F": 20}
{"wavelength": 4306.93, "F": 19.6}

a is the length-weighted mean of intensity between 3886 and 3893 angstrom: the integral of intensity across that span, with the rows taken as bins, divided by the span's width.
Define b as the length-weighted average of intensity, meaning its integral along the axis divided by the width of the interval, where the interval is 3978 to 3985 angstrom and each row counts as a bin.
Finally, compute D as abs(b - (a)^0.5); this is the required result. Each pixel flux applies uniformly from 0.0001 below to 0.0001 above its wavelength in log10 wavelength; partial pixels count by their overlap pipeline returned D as 16.3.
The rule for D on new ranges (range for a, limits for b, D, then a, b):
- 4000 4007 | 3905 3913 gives 13.6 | 20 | 18.04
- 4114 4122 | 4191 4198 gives 15.6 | 22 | 20.27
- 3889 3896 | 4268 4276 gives 16.6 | 17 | 20.76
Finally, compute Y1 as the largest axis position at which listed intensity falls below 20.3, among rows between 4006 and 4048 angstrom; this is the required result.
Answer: 4034.30 angstrom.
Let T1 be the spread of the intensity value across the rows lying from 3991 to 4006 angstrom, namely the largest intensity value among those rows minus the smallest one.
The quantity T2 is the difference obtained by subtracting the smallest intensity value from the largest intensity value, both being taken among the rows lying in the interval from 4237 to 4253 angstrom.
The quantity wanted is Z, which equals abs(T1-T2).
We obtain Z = 0.2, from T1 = 2.3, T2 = 2.10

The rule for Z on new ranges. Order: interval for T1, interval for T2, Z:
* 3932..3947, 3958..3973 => 1.0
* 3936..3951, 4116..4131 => 0.4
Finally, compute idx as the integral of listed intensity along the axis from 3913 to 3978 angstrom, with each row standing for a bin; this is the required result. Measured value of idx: 1223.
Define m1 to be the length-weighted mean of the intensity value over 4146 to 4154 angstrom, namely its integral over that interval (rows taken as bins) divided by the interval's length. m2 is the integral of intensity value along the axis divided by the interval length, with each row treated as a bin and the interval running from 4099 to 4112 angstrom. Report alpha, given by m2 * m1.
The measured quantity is 445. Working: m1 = 20.8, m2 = 21.4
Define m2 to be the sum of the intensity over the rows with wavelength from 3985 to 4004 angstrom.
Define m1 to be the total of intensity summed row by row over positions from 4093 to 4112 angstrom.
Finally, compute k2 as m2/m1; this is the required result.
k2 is 0.93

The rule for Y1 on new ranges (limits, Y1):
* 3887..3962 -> 3960.66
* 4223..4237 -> 4226.37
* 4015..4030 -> 4028.73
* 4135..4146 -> 4143.51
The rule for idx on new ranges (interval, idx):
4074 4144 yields 1490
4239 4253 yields 286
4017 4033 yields 324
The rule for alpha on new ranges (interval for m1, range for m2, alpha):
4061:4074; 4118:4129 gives 457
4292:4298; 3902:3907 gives 377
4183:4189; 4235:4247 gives 407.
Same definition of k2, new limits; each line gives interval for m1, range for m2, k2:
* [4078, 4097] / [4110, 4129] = 1.00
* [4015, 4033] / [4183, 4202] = 1.00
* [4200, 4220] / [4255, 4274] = 1.03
